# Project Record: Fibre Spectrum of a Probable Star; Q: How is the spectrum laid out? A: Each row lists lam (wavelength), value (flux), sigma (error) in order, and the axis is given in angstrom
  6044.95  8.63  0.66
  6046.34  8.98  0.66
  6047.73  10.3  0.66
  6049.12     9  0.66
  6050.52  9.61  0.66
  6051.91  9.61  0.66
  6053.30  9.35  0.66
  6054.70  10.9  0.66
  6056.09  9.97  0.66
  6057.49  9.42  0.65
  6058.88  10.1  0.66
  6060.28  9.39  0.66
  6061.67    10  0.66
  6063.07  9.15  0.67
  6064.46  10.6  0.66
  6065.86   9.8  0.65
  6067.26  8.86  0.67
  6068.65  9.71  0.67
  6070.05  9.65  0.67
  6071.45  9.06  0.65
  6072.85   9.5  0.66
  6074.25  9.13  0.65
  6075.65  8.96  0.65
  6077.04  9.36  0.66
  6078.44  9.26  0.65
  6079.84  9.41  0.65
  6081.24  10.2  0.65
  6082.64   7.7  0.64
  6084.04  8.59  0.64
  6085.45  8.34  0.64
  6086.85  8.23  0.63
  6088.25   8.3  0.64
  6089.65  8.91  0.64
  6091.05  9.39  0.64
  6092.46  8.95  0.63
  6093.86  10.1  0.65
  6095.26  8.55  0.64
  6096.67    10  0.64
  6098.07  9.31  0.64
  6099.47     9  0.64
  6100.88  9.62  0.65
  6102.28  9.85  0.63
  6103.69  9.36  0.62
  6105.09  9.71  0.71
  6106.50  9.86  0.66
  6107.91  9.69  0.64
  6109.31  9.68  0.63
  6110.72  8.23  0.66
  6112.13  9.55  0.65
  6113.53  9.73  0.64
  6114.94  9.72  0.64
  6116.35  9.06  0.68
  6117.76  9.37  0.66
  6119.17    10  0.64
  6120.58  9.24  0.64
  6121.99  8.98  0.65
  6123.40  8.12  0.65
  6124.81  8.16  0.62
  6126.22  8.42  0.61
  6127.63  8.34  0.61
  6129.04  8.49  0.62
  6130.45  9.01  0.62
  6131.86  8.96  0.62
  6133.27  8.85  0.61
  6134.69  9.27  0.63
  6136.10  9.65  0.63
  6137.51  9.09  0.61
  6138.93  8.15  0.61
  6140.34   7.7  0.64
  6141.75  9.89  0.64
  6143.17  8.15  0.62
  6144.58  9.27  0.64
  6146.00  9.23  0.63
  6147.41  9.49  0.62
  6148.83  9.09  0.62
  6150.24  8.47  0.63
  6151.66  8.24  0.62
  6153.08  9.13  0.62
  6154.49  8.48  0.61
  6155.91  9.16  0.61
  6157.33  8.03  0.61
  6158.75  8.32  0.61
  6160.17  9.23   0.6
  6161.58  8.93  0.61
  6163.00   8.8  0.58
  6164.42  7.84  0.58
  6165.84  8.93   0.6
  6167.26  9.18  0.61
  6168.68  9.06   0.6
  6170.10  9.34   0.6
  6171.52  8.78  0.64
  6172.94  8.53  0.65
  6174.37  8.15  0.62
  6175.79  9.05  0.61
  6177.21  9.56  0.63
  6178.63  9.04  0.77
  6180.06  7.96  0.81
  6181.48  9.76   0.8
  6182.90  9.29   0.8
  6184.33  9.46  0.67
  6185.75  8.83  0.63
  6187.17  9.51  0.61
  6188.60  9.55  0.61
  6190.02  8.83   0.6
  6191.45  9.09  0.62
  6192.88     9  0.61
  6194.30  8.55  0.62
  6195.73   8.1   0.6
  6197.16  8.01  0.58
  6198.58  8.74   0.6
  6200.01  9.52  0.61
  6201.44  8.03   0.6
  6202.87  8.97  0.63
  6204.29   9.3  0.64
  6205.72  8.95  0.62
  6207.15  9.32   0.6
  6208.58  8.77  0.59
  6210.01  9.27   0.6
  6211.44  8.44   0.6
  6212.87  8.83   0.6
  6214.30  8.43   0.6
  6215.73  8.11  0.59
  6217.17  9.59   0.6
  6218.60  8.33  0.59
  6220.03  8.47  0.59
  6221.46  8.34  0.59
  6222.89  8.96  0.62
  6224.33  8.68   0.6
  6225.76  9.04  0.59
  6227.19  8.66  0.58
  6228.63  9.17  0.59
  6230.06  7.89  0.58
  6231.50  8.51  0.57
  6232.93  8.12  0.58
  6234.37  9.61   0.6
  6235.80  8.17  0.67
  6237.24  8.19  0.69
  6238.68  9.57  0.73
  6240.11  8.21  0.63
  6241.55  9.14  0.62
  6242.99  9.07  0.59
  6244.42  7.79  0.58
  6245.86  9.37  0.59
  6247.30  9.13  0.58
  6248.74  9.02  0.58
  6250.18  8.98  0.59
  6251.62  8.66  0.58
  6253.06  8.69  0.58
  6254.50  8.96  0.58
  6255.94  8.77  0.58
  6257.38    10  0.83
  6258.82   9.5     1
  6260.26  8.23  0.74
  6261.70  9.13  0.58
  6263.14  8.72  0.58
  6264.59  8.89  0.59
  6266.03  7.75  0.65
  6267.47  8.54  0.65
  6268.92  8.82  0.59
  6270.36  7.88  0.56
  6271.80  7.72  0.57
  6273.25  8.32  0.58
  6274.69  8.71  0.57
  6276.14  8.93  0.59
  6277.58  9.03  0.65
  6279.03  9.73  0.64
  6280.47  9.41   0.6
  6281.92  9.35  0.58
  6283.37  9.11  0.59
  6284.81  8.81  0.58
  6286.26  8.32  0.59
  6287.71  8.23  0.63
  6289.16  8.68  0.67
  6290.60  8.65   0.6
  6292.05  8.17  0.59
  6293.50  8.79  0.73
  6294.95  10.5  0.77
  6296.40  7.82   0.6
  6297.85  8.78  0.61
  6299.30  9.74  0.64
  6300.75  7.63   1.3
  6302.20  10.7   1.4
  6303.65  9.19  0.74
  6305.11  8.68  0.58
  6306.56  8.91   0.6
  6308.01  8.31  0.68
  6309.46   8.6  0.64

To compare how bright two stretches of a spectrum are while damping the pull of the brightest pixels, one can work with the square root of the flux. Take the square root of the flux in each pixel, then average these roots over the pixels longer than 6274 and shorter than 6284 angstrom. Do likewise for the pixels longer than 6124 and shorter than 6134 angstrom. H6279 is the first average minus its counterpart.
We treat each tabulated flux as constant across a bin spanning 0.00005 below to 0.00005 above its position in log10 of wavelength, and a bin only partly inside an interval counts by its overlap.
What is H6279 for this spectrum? 0.10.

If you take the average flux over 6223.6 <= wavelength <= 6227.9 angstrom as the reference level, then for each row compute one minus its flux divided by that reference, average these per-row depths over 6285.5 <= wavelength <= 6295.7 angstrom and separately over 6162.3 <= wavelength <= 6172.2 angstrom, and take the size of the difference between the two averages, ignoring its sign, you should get 0.010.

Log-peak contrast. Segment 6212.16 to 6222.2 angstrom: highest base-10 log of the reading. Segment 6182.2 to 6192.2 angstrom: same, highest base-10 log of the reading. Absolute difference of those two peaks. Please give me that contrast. 0.002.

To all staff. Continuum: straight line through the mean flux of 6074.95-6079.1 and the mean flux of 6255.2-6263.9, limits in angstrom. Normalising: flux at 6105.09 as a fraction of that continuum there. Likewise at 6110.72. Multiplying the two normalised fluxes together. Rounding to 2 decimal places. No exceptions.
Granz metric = 0.95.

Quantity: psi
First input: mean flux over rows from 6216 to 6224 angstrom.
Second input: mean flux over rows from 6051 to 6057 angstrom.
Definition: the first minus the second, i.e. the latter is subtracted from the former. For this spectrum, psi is -1.2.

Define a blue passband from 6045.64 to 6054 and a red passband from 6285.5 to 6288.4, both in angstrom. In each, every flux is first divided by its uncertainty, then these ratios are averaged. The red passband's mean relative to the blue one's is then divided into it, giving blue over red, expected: 1.06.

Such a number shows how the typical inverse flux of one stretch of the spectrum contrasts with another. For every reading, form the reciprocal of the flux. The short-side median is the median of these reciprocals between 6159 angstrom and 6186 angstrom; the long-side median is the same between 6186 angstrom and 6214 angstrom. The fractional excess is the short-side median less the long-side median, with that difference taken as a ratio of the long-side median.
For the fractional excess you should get -0.010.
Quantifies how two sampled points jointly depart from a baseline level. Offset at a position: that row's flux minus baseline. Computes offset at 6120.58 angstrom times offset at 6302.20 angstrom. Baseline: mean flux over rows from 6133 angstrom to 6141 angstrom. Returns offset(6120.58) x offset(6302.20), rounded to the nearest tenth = 0.9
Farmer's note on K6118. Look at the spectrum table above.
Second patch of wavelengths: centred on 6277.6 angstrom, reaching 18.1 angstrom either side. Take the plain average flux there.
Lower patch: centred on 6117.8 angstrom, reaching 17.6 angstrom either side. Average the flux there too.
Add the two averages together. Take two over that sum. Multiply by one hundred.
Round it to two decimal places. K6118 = 11.17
